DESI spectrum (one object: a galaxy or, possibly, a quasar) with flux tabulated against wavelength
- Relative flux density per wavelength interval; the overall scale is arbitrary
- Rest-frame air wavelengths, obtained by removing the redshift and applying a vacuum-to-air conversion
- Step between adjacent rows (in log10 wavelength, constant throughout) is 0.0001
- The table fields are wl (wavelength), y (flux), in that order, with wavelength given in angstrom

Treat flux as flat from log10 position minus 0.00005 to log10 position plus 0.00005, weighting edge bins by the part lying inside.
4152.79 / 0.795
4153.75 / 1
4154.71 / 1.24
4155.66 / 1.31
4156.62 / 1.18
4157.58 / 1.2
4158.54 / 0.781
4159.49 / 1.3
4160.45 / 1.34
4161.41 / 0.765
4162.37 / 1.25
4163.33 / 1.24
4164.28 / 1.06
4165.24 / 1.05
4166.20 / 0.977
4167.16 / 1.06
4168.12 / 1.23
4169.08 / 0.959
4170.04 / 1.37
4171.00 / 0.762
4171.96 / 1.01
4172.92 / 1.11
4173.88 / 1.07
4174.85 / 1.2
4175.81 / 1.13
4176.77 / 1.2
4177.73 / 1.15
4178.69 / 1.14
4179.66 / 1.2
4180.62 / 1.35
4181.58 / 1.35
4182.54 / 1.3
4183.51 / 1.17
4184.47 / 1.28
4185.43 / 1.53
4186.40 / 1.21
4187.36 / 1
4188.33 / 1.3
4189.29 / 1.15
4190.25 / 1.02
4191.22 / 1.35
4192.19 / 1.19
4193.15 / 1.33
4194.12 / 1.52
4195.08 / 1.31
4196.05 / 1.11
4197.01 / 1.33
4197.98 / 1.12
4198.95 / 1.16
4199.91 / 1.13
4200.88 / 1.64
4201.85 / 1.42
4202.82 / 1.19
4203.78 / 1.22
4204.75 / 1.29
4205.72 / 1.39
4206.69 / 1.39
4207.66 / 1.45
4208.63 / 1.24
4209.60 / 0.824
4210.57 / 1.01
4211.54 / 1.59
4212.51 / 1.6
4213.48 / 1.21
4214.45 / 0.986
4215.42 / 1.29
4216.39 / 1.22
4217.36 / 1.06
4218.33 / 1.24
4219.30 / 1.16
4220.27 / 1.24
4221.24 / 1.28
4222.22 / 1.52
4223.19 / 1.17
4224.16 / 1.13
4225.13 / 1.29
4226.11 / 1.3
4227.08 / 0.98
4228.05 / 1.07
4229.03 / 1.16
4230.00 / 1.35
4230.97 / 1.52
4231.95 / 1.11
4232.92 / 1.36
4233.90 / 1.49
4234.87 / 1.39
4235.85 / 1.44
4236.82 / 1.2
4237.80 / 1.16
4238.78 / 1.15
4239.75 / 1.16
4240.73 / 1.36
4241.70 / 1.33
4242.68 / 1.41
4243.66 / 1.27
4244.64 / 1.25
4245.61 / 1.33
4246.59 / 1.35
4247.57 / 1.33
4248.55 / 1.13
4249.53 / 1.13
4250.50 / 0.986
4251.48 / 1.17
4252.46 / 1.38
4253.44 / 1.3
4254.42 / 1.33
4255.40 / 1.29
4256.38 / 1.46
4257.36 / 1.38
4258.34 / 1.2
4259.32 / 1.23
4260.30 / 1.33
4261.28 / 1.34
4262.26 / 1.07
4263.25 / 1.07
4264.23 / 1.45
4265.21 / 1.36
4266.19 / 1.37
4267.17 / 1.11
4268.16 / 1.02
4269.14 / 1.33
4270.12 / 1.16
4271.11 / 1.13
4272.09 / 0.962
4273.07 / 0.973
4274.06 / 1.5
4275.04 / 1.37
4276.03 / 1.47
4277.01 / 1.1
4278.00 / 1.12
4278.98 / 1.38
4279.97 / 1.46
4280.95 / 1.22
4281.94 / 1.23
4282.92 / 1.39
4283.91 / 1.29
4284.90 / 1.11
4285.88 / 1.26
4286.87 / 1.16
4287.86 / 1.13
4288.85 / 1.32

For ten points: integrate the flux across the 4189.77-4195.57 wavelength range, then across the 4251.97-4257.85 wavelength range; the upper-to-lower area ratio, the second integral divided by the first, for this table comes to 1.07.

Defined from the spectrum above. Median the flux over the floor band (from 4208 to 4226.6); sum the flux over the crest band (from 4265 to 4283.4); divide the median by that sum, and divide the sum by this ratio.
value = 451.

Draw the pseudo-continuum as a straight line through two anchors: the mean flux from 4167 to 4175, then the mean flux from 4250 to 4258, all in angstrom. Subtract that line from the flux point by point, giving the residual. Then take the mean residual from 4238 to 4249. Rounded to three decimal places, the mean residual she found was 0.017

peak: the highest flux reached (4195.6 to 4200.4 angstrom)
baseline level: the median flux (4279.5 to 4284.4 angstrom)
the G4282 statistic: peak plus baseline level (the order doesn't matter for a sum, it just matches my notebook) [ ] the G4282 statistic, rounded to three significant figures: 2.62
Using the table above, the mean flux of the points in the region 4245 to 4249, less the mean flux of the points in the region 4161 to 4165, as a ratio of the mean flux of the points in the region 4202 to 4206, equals 0.16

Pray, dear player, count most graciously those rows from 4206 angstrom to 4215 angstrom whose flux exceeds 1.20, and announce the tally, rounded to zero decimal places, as 6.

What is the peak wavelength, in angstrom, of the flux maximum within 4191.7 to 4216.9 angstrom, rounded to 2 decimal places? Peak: 4200.88 angstrom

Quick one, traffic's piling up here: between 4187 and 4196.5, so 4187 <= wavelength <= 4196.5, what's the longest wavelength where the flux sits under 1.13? 4196.05 angstrom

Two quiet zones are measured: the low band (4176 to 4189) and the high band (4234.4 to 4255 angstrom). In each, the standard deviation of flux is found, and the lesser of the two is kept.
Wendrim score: 0.12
